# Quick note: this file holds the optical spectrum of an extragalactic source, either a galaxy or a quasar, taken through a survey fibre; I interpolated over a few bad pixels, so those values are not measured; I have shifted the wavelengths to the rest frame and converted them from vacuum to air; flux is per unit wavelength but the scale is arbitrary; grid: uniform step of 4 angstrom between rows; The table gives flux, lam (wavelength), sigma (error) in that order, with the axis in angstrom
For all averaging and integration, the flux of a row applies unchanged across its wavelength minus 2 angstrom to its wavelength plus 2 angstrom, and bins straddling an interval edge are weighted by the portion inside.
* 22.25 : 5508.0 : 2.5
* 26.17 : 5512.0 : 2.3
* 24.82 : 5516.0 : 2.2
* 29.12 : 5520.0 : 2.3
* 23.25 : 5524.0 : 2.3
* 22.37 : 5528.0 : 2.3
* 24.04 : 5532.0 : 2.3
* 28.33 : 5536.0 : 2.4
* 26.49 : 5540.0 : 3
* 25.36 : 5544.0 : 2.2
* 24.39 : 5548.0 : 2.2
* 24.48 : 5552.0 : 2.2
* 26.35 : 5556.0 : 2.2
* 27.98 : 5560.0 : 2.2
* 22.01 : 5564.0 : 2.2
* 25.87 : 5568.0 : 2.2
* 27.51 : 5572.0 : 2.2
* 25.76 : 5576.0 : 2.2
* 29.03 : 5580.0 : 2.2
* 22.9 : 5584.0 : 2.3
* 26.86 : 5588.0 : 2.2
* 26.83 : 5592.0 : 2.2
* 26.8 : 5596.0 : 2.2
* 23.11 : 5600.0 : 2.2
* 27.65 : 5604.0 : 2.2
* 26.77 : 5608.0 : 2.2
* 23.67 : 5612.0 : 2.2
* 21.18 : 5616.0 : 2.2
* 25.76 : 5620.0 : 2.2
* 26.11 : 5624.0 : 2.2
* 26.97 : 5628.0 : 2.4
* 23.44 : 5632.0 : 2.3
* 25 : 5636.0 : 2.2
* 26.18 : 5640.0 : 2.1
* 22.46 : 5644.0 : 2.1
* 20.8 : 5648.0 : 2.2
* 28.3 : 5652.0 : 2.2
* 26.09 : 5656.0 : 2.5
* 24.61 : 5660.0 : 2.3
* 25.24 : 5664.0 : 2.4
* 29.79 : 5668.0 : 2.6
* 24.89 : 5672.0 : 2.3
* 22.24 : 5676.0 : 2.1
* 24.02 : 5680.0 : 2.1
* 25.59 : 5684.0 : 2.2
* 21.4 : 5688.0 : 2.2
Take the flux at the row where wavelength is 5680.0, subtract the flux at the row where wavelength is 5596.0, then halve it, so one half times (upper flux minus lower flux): -1.4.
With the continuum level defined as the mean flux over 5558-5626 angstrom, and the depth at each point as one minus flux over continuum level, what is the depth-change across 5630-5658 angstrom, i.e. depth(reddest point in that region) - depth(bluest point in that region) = -0.103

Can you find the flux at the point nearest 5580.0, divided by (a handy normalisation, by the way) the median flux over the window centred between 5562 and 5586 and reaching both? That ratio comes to 1.125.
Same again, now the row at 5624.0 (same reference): 1.011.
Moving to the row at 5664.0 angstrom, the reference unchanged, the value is 0.978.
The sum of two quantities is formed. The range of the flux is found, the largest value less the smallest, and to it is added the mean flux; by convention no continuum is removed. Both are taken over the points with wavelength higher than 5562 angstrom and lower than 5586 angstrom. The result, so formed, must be 32.5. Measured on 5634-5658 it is 32.3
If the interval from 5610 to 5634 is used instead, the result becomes 30.3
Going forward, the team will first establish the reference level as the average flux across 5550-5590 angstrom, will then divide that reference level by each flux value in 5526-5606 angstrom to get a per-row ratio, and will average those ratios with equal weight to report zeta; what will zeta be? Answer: 1.01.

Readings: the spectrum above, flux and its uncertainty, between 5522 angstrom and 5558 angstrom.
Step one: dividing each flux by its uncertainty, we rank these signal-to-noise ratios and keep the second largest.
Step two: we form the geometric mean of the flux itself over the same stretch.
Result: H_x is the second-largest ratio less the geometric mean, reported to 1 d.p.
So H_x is -13.1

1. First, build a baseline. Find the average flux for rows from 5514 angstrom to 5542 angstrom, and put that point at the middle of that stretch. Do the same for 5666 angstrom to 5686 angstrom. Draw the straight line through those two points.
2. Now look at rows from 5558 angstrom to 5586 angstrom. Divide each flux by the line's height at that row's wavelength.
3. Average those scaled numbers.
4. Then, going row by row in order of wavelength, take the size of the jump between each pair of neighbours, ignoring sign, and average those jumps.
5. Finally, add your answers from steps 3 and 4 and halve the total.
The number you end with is 0.583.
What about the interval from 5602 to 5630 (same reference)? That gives 0.542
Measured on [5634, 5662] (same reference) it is 0.547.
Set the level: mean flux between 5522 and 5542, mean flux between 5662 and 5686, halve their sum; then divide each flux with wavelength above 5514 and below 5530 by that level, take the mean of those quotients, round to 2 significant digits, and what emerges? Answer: 0.99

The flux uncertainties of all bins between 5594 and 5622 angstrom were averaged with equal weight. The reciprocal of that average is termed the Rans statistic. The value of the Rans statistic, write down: 0.455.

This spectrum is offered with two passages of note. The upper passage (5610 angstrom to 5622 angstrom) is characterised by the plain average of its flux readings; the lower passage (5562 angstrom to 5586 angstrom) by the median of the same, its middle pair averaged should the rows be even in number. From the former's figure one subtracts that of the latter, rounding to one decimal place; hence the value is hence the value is -2.3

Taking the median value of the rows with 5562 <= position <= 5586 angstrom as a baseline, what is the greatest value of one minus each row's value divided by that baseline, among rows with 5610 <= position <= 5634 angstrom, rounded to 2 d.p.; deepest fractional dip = 0.18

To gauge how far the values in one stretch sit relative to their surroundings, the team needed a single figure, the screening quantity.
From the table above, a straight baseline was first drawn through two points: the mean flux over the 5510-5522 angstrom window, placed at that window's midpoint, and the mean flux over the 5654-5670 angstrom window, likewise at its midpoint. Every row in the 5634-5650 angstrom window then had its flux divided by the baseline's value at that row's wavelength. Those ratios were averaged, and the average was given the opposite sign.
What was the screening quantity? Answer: -0.892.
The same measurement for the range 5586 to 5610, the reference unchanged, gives -0.992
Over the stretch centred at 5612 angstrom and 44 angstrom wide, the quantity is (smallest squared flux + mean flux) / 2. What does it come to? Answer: 237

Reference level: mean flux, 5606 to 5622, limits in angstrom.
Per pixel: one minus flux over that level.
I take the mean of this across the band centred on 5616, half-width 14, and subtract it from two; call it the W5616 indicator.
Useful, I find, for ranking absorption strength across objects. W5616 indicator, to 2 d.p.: 2.05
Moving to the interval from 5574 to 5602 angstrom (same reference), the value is 2.06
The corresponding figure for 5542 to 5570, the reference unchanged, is 2.04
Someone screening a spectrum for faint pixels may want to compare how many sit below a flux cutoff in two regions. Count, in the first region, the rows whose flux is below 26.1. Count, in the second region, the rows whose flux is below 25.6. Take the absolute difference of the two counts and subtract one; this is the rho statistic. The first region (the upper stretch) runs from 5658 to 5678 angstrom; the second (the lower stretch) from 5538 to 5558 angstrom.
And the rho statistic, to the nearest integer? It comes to 0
